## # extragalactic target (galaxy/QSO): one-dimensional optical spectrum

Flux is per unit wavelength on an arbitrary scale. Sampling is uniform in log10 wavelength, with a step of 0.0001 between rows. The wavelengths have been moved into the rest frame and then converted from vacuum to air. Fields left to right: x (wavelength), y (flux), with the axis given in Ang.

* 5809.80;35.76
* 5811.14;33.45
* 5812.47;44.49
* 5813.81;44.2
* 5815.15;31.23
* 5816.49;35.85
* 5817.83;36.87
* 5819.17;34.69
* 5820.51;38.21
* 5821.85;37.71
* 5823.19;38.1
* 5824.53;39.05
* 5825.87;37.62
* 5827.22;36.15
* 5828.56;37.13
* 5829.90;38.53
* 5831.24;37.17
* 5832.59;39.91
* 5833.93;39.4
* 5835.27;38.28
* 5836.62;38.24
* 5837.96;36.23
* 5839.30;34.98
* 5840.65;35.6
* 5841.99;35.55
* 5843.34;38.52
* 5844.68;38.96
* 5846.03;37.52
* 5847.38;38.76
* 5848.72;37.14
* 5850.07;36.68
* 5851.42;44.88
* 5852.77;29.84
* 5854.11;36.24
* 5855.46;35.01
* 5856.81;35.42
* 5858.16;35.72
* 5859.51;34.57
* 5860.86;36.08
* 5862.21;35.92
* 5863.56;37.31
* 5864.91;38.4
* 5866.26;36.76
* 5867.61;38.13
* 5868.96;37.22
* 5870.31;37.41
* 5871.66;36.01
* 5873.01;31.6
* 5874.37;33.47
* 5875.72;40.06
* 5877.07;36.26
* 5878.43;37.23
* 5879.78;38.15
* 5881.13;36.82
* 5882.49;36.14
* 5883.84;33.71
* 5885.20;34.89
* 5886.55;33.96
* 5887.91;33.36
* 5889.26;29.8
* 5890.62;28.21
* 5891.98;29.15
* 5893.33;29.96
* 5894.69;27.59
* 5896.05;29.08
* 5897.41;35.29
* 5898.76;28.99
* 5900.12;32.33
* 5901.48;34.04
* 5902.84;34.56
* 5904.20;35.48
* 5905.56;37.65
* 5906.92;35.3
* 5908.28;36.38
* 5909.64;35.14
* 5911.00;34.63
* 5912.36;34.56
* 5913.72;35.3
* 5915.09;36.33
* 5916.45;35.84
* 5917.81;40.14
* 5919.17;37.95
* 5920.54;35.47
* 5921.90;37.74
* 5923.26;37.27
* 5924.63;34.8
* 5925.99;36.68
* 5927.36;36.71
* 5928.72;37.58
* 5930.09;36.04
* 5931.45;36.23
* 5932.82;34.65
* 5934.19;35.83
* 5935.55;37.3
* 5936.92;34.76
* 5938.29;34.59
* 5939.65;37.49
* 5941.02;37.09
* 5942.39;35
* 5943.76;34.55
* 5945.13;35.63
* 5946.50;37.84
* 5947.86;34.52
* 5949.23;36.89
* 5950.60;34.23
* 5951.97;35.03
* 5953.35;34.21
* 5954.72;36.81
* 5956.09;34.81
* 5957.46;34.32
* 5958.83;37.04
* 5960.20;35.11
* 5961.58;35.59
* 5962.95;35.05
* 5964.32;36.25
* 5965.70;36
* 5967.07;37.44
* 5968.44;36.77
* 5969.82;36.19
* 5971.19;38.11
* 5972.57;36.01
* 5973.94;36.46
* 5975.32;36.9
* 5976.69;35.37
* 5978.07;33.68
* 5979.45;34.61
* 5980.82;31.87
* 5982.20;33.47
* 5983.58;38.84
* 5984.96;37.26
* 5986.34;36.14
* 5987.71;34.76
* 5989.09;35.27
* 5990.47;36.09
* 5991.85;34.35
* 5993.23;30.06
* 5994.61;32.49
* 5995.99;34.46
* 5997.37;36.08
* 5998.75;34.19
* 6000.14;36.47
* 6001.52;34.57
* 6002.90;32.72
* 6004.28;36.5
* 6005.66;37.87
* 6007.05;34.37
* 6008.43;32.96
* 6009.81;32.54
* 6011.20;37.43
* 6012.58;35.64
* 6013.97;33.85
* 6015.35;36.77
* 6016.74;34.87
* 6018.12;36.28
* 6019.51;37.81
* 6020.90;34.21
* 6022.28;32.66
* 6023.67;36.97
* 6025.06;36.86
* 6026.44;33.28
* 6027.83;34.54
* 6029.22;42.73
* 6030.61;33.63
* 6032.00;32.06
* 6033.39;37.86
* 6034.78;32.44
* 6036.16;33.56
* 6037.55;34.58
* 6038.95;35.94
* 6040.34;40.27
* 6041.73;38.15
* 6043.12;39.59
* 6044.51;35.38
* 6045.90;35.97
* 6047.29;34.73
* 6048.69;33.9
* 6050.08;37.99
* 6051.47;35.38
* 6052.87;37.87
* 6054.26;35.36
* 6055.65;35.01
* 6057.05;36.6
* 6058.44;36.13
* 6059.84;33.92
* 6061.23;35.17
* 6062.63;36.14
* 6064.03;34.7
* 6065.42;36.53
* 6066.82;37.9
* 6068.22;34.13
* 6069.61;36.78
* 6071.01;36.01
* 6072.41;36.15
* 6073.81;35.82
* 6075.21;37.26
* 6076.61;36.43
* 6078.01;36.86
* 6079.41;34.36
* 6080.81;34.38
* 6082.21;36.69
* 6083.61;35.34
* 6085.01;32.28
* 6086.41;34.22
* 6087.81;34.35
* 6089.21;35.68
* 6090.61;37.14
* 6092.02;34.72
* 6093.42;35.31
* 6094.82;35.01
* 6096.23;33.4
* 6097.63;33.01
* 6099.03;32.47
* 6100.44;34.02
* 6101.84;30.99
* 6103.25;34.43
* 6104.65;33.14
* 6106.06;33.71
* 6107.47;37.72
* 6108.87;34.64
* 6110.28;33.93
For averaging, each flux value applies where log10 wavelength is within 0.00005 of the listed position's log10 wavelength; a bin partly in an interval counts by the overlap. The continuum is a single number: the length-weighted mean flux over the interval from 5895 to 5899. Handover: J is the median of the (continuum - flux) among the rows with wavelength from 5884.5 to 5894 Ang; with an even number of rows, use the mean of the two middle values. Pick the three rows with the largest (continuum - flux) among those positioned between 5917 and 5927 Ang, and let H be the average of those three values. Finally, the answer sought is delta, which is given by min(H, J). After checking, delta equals -4.6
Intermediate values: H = -4.60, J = 1.1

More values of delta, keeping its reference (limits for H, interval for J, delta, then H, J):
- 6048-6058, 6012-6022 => -4.6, -3.70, -4.6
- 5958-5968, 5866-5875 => -5.7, -4.20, -5.7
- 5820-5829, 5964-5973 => -5.9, -5.91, -5.2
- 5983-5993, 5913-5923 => -5.3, -3.74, -5.3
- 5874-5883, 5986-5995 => -4.2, -4.24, -3.7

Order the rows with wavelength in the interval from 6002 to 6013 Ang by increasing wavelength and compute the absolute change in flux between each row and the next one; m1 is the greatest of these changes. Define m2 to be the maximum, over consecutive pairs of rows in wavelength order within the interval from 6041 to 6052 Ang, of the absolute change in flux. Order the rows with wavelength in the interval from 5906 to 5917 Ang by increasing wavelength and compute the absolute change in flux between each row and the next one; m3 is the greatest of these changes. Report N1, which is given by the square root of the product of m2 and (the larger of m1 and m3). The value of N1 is 5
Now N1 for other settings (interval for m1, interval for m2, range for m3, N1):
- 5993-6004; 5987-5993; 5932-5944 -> 2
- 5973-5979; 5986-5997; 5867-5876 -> 5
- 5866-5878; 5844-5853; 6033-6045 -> 10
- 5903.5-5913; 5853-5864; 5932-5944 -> 2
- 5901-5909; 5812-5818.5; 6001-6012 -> 8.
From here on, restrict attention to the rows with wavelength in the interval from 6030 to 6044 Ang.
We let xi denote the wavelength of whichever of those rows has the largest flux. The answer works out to 6040.34 Ang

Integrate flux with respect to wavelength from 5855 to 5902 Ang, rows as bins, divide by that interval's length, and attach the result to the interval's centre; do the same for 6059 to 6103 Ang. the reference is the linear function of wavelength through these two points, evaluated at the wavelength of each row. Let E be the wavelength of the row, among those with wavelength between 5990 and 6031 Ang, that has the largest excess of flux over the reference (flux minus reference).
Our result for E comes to 6029.22 Ang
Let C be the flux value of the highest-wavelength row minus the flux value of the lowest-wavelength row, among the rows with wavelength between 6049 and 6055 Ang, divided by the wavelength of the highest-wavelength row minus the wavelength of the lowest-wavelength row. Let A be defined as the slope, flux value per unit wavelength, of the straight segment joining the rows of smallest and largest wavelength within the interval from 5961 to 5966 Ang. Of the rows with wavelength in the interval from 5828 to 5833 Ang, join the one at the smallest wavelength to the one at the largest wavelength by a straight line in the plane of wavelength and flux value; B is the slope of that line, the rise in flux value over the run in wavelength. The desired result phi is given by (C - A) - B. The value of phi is -1.4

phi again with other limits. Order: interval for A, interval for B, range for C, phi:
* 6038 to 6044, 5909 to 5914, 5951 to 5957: -1.0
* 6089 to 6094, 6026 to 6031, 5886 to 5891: -1.4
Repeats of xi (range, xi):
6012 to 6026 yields 6019.51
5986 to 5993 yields 5986.34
